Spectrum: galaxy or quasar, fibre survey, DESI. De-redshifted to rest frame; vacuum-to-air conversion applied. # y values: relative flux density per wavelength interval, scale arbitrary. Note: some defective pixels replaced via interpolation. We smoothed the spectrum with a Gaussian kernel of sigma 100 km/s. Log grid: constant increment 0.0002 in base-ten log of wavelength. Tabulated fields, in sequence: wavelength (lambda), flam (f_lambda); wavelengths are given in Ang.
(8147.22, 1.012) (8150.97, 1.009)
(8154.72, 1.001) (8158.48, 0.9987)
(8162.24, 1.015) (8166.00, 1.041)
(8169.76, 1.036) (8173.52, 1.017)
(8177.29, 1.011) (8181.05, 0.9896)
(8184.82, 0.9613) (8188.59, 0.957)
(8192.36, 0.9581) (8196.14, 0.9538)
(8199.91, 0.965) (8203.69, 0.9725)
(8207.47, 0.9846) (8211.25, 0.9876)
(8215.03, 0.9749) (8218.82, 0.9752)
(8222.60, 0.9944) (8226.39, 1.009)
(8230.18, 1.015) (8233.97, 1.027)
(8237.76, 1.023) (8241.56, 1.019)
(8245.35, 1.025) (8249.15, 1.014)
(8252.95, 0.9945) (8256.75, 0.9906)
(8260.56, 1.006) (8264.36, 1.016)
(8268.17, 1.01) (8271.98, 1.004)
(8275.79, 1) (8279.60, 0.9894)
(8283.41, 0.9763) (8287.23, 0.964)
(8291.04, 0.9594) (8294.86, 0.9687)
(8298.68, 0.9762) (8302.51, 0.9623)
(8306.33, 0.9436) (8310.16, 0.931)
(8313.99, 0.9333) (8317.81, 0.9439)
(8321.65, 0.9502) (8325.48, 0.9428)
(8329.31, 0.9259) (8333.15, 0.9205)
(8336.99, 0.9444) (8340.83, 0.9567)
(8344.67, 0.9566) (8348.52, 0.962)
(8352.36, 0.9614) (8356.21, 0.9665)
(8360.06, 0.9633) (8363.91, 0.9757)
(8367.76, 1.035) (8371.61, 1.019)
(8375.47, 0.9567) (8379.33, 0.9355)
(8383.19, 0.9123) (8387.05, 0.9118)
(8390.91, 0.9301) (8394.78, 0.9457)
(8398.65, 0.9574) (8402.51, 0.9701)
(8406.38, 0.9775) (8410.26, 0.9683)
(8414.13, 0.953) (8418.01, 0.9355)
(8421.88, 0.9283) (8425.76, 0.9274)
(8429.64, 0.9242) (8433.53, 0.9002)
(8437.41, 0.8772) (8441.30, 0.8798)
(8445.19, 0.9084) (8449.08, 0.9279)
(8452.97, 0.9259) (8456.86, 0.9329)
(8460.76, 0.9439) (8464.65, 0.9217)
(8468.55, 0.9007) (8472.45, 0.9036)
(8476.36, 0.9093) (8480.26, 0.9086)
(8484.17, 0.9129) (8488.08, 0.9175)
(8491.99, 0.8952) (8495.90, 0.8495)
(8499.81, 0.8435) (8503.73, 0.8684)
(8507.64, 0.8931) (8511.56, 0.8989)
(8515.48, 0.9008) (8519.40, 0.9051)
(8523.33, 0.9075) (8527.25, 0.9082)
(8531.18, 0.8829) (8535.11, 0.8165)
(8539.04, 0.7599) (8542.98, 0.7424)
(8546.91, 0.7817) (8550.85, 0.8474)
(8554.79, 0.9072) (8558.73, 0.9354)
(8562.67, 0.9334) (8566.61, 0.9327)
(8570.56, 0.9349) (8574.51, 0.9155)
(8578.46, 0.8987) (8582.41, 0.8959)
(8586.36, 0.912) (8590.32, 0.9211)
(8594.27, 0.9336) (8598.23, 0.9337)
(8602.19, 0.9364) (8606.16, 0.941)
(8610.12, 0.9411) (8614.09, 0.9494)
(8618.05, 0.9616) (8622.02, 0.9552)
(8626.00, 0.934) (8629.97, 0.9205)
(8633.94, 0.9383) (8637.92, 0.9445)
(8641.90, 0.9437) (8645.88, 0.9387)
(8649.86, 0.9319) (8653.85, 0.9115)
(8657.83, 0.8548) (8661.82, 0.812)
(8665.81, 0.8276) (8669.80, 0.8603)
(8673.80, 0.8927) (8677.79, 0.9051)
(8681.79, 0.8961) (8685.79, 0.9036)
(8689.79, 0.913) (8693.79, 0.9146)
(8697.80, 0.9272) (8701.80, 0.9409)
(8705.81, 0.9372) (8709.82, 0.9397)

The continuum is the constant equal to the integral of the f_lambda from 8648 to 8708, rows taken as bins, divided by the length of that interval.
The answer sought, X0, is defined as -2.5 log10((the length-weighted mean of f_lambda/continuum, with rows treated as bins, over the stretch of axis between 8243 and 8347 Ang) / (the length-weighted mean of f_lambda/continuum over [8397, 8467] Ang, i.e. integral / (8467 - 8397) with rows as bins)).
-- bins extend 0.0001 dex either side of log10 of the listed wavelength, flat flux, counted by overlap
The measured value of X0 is -0.05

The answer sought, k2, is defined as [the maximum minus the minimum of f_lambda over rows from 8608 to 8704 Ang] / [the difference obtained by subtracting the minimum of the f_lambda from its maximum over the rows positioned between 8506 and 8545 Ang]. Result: 0.9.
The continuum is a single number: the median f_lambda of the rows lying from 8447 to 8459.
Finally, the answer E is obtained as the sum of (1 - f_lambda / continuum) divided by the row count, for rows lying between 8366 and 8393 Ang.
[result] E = -0.03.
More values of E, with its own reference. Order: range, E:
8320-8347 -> -0.02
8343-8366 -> -0.04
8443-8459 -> 0.00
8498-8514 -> 0.06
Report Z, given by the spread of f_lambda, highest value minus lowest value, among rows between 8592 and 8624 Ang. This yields 0.03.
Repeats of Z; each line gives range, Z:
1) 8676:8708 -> 0.04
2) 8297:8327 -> 0.05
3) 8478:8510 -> 0.07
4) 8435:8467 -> 0.07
